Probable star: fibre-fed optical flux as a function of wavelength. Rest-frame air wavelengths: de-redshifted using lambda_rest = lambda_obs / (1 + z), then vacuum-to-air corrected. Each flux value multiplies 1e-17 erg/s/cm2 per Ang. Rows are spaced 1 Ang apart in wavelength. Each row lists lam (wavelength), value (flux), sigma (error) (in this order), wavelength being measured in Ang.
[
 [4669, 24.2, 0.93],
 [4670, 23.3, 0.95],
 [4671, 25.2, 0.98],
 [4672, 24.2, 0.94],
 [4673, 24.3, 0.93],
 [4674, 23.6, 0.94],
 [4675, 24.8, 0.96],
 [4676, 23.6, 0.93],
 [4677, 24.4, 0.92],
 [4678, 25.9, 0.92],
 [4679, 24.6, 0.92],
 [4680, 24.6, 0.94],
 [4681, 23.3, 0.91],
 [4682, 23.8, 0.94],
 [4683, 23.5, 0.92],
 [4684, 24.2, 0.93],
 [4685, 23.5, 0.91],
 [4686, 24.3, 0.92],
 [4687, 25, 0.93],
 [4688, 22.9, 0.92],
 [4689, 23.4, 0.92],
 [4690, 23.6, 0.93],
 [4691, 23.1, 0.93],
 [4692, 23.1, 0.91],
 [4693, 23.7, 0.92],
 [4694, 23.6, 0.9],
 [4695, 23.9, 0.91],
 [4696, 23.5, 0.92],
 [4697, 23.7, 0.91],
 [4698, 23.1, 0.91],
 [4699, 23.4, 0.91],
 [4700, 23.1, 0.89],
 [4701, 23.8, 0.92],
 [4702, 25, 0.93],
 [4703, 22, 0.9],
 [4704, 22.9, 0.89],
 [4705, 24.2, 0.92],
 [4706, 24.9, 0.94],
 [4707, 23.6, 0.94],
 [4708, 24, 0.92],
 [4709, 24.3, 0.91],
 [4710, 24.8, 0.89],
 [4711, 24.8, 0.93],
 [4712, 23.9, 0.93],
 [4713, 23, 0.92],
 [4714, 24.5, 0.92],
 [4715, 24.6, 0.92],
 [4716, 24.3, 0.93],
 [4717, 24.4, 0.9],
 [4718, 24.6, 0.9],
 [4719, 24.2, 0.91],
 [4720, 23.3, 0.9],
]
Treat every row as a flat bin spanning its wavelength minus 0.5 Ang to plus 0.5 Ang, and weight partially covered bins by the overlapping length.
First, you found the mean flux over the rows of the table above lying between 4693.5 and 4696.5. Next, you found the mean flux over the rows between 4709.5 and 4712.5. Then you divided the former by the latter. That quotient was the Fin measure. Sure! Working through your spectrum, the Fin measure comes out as 0.97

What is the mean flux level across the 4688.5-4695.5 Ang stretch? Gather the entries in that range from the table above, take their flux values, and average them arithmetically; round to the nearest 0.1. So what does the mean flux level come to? 23.5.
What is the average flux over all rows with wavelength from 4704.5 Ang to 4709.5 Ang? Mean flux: 24.20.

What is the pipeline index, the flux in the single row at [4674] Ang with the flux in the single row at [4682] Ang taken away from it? -0.2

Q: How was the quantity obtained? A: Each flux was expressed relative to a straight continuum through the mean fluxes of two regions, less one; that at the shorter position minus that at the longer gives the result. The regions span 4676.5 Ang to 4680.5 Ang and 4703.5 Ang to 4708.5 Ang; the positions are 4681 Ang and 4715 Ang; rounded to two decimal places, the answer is -0.10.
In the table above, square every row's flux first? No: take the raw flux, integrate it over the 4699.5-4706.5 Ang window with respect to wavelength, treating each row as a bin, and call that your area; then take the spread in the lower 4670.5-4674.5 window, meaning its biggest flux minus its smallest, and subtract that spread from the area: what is 164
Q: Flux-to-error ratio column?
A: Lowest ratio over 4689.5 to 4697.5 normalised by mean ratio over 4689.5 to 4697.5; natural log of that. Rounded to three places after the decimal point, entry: -0.033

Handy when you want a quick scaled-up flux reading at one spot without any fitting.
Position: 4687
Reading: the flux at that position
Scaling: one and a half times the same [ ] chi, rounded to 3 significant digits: 37.5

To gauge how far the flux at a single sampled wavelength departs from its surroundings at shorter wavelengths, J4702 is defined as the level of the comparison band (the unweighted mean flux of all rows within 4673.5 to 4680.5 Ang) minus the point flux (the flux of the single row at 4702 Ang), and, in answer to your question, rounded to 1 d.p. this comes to -0.5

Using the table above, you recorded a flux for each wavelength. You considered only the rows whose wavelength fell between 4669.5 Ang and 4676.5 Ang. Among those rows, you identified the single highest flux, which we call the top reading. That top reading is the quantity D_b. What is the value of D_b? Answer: 25.2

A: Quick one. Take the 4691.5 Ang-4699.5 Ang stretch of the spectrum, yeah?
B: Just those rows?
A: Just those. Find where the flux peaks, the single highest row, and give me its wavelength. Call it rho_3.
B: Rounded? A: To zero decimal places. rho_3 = 4695 Ang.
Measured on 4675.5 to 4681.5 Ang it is 4678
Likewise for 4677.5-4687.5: 4678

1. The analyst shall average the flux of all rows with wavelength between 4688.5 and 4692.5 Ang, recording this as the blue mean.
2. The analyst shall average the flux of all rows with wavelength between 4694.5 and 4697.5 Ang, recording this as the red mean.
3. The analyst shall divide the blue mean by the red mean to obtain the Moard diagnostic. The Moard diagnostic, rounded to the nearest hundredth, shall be 0.98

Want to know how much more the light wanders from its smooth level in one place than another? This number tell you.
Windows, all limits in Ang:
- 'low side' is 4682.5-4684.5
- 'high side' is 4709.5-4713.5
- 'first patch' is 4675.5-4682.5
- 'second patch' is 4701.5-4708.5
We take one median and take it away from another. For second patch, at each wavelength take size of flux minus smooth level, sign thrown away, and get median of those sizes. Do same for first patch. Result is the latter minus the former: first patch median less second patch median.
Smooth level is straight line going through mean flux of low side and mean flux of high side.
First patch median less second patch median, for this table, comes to -0.22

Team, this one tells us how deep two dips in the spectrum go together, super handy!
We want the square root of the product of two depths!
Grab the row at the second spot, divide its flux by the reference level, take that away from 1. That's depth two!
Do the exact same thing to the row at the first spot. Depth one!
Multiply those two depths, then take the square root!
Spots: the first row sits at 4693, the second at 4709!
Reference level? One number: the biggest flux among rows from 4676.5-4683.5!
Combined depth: 0.072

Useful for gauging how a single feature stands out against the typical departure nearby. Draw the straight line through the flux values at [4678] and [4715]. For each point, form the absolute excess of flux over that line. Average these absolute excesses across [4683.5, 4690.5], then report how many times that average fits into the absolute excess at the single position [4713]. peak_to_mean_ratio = 1.0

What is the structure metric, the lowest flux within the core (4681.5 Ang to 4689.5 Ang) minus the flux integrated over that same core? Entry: -168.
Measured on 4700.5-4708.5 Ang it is -168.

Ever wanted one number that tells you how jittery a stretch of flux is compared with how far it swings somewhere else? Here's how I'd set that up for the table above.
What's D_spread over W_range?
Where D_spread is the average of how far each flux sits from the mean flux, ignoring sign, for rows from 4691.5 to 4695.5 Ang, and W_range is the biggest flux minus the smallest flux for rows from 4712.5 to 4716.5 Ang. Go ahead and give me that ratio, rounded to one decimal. 0.1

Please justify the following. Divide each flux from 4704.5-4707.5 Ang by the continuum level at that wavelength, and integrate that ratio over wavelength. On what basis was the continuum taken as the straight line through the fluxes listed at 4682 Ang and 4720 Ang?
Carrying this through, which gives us 3.1 Ang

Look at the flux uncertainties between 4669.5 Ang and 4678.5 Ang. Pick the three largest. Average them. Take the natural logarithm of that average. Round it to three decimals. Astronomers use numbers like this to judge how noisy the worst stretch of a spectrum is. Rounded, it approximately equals -0.037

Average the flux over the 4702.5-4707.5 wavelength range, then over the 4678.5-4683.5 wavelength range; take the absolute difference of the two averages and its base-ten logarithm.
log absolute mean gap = -0.36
